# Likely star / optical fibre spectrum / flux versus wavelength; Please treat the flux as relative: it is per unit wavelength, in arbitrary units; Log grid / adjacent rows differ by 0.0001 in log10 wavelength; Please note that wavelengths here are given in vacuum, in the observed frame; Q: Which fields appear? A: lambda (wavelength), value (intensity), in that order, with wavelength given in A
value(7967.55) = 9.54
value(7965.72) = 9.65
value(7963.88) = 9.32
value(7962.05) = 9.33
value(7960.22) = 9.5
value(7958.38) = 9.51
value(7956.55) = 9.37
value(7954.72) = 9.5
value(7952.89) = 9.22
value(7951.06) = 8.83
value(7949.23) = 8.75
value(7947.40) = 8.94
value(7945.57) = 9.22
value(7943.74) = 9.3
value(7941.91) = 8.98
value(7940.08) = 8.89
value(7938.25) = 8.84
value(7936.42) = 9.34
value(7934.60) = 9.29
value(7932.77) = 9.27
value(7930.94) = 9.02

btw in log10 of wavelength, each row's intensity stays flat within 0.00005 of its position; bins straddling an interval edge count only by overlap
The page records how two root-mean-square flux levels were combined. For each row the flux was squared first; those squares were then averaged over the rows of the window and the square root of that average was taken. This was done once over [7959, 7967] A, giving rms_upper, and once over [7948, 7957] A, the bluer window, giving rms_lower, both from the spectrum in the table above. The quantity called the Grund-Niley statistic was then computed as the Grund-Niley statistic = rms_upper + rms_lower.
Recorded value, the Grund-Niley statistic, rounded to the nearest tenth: 18.6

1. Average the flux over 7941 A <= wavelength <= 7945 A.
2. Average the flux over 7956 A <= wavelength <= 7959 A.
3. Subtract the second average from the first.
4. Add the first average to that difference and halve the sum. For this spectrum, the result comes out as 4.42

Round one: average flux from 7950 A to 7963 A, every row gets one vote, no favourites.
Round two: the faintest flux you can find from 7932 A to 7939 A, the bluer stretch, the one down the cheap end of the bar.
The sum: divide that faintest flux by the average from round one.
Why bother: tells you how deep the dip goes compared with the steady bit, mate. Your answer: 0.95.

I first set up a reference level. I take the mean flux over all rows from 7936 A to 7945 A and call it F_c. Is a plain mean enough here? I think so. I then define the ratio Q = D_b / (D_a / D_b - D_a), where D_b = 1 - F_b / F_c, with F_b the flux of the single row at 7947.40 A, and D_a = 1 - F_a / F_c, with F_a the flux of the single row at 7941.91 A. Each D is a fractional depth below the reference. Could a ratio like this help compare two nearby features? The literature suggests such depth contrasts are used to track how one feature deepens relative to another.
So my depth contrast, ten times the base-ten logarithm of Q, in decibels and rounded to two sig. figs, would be -17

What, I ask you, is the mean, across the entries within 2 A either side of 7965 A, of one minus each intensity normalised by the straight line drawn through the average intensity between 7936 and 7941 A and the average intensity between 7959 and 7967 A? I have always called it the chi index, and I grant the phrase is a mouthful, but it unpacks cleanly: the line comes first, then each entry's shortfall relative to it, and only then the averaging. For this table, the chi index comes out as 0.000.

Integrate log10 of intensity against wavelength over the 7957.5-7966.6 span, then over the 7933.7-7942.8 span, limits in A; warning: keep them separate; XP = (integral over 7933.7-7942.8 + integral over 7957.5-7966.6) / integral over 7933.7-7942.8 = 2.02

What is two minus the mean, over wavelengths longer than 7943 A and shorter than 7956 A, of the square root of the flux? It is -1.02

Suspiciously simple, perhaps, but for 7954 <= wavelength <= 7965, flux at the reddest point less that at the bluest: -0.2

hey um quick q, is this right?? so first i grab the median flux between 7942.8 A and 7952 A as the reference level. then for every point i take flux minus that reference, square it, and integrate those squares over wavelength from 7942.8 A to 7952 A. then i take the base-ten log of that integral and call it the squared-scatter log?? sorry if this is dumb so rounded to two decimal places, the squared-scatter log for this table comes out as -0.33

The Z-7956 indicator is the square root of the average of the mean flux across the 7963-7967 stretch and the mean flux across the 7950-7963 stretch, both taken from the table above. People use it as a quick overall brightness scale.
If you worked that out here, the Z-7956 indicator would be 3.07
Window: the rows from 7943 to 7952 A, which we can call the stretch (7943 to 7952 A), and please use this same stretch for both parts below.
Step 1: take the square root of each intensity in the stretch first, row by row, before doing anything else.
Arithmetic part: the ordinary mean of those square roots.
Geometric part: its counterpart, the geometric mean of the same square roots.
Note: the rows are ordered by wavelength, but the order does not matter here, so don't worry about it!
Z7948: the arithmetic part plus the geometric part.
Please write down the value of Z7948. 6.00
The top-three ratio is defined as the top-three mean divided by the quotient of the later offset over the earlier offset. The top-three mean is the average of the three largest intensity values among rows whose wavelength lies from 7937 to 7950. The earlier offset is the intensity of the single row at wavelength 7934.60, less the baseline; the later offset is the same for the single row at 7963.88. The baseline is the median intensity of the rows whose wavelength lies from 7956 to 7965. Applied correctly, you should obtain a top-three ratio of 15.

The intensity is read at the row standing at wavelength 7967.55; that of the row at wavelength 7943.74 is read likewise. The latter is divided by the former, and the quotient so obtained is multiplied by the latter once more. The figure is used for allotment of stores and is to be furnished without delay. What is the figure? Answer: 9.07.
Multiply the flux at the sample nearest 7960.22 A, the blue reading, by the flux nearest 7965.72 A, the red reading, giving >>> 92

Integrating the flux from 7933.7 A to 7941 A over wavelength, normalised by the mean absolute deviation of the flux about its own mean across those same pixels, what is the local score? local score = 295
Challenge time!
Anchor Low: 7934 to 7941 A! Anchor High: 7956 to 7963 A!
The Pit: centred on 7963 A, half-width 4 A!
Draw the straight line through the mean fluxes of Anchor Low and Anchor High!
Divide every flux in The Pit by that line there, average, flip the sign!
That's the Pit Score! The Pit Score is -0.996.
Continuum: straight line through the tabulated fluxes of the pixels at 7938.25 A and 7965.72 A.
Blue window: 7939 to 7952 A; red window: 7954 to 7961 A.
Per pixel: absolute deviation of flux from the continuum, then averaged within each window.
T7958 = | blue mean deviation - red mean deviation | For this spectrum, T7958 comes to 0.14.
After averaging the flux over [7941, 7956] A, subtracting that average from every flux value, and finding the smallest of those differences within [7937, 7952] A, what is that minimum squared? 0.12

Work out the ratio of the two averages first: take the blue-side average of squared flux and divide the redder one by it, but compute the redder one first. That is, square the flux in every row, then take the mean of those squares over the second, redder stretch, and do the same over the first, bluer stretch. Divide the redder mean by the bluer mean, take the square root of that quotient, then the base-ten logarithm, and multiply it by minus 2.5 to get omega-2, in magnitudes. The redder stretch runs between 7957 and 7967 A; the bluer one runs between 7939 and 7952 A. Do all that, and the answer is -0.06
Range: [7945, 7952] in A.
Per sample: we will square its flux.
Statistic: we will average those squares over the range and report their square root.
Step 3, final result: 8.94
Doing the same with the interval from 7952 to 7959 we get 9.40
